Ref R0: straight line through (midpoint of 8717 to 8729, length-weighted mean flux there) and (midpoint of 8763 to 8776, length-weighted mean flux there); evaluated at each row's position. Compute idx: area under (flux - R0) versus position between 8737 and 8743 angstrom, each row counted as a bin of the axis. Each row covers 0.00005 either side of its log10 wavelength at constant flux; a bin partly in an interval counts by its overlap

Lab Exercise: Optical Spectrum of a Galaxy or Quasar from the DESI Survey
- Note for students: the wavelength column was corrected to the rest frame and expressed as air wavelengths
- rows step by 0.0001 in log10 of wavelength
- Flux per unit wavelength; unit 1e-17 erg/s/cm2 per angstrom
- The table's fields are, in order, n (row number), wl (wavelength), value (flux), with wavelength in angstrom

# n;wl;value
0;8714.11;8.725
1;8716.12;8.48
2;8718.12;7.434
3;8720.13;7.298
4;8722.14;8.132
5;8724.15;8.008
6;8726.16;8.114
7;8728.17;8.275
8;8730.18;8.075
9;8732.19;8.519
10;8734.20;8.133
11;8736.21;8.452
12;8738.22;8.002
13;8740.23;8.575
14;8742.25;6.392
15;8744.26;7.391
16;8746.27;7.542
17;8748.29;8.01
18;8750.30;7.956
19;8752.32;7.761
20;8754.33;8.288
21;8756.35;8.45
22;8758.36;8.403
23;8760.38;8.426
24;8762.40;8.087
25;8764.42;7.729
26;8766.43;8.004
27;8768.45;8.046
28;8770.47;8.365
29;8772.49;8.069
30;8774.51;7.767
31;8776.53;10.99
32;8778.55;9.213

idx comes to -1.3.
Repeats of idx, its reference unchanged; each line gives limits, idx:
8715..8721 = -0.5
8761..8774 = -0.7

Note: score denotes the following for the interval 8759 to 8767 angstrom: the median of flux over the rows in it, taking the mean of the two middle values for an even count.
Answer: 8.05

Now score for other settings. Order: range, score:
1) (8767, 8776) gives 8.06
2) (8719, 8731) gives 8.09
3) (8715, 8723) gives 7.78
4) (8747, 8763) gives 8.19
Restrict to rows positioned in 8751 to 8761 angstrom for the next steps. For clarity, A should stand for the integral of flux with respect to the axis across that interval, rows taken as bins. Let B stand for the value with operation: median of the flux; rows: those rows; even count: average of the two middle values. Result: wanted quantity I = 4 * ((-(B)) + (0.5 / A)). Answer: -33.6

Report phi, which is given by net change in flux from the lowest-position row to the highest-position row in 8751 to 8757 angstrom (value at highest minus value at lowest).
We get 0.69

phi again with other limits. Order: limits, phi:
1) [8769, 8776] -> -0.60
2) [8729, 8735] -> 0.06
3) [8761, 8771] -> 0.28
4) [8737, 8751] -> -0.05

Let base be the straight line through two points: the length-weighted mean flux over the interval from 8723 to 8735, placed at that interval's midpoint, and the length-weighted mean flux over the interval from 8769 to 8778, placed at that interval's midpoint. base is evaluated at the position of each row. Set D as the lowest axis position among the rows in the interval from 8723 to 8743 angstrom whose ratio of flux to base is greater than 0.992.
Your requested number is 8726.16 angstrom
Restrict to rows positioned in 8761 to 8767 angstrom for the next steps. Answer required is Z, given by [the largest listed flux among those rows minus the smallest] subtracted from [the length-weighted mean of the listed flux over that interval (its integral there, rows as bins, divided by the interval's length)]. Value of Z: 7.61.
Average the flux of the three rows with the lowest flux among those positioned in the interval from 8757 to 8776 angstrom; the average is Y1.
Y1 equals 7.83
